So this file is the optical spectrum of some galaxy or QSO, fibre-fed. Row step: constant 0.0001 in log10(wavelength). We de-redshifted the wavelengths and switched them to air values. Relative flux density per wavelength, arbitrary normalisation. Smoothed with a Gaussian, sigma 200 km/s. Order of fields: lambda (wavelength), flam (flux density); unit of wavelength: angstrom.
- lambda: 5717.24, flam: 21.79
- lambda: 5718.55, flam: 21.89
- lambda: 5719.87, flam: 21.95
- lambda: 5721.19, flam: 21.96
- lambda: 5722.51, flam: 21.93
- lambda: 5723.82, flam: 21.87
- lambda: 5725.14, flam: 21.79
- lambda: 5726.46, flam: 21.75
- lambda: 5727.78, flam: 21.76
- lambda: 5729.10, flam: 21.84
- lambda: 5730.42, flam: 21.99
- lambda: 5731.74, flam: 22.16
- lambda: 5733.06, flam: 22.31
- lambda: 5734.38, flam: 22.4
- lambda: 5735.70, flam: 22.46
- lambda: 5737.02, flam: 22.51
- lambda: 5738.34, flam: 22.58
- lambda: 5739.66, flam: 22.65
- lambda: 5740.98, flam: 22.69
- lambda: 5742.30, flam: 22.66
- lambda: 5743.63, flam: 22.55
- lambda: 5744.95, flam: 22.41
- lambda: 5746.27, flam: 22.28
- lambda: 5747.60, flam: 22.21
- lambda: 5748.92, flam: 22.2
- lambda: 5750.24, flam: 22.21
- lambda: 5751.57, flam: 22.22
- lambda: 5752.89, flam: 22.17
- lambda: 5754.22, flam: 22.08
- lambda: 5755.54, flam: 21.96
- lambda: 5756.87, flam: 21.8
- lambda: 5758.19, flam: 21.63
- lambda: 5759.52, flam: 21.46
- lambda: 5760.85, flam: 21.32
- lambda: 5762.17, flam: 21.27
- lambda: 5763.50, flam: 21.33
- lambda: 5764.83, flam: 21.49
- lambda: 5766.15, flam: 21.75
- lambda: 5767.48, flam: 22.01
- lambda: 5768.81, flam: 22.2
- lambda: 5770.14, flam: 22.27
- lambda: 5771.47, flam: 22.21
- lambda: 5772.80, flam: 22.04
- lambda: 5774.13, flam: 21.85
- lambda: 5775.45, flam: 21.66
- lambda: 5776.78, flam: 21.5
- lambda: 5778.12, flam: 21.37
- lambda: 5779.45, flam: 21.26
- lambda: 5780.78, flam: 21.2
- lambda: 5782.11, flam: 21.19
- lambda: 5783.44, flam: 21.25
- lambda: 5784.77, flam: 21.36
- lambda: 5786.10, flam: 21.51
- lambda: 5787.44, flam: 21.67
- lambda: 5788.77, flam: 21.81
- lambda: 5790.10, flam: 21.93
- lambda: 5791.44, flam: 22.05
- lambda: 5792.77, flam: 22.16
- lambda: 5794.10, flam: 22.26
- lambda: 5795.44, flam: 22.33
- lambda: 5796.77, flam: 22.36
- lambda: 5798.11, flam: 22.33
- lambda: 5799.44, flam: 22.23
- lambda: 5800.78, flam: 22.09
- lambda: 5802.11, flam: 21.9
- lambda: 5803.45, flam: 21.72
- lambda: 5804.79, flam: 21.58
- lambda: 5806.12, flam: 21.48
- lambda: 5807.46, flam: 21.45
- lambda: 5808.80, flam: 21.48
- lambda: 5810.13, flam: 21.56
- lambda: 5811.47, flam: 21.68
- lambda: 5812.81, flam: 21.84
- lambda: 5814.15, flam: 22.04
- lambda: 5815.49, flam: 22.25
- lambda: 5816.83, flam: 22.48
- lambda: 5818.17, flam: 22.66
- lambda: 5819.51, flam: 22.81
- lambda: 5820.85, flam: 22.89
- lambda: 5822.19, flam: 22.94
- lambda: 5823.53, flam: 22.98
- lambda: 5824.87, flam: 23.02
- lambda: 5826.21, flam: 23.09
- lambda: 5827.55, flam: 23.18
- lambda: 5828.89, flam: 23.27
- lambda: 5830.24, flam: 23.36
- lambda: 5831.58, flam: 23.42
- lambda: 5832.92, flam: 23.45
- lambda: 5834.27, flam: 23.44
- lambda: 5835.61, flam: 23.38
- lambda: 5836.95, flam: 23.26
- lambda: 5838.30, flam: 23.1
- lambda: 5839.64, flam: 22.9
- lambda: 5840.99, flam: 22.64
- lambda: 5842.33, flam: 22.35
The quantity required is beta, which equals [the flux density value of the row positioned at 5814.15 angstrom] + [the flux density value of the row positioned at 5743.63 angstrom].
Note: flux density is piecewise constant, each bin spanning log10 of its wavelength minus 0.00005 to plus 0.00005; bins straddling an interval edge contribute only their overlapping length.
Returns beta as 44.6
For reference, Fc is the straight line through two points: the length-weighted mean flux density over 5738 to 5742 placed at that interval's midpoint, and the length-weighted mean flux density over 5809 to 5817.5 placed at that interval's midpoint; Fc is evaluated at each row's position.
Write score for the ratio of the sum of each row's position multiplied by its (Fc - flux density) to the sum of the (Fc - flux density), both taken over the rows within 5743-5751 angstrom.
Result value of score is 5747.7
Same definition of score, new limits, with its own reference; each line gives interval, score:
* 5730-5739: 5732.9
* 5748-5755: 5751.7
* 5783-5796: 5785.1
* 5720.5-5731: 5725.8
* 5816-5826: 5821.4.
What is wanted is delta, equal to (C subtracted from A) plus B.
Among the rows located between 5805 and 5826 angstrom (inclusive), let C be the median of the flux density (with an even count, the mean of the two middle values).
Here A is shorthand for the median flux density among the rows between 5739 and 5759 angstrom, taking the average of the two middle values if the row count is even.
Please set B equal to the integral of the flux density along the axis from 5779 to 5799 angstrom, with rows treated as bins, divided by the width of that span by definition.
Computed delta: 21.8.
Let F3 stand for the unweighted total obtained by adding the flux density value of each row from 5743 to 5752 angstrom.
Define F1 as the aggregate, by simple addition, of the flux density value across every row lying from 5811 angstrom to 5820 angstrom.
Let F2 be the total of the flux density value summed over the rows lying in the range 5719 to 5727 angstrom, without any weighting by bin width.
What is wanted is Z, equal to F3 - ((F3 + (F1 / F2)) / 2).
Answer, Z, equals 77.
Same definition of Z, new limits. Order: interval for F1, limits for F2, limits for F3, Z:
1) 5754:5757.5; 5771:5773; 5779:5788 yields 74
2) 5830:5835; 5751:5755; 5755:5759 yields 32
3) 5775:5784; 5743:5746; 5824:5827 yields 21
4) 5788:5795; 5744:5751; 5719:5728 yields 76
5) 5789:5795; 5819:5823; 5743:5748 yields 44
